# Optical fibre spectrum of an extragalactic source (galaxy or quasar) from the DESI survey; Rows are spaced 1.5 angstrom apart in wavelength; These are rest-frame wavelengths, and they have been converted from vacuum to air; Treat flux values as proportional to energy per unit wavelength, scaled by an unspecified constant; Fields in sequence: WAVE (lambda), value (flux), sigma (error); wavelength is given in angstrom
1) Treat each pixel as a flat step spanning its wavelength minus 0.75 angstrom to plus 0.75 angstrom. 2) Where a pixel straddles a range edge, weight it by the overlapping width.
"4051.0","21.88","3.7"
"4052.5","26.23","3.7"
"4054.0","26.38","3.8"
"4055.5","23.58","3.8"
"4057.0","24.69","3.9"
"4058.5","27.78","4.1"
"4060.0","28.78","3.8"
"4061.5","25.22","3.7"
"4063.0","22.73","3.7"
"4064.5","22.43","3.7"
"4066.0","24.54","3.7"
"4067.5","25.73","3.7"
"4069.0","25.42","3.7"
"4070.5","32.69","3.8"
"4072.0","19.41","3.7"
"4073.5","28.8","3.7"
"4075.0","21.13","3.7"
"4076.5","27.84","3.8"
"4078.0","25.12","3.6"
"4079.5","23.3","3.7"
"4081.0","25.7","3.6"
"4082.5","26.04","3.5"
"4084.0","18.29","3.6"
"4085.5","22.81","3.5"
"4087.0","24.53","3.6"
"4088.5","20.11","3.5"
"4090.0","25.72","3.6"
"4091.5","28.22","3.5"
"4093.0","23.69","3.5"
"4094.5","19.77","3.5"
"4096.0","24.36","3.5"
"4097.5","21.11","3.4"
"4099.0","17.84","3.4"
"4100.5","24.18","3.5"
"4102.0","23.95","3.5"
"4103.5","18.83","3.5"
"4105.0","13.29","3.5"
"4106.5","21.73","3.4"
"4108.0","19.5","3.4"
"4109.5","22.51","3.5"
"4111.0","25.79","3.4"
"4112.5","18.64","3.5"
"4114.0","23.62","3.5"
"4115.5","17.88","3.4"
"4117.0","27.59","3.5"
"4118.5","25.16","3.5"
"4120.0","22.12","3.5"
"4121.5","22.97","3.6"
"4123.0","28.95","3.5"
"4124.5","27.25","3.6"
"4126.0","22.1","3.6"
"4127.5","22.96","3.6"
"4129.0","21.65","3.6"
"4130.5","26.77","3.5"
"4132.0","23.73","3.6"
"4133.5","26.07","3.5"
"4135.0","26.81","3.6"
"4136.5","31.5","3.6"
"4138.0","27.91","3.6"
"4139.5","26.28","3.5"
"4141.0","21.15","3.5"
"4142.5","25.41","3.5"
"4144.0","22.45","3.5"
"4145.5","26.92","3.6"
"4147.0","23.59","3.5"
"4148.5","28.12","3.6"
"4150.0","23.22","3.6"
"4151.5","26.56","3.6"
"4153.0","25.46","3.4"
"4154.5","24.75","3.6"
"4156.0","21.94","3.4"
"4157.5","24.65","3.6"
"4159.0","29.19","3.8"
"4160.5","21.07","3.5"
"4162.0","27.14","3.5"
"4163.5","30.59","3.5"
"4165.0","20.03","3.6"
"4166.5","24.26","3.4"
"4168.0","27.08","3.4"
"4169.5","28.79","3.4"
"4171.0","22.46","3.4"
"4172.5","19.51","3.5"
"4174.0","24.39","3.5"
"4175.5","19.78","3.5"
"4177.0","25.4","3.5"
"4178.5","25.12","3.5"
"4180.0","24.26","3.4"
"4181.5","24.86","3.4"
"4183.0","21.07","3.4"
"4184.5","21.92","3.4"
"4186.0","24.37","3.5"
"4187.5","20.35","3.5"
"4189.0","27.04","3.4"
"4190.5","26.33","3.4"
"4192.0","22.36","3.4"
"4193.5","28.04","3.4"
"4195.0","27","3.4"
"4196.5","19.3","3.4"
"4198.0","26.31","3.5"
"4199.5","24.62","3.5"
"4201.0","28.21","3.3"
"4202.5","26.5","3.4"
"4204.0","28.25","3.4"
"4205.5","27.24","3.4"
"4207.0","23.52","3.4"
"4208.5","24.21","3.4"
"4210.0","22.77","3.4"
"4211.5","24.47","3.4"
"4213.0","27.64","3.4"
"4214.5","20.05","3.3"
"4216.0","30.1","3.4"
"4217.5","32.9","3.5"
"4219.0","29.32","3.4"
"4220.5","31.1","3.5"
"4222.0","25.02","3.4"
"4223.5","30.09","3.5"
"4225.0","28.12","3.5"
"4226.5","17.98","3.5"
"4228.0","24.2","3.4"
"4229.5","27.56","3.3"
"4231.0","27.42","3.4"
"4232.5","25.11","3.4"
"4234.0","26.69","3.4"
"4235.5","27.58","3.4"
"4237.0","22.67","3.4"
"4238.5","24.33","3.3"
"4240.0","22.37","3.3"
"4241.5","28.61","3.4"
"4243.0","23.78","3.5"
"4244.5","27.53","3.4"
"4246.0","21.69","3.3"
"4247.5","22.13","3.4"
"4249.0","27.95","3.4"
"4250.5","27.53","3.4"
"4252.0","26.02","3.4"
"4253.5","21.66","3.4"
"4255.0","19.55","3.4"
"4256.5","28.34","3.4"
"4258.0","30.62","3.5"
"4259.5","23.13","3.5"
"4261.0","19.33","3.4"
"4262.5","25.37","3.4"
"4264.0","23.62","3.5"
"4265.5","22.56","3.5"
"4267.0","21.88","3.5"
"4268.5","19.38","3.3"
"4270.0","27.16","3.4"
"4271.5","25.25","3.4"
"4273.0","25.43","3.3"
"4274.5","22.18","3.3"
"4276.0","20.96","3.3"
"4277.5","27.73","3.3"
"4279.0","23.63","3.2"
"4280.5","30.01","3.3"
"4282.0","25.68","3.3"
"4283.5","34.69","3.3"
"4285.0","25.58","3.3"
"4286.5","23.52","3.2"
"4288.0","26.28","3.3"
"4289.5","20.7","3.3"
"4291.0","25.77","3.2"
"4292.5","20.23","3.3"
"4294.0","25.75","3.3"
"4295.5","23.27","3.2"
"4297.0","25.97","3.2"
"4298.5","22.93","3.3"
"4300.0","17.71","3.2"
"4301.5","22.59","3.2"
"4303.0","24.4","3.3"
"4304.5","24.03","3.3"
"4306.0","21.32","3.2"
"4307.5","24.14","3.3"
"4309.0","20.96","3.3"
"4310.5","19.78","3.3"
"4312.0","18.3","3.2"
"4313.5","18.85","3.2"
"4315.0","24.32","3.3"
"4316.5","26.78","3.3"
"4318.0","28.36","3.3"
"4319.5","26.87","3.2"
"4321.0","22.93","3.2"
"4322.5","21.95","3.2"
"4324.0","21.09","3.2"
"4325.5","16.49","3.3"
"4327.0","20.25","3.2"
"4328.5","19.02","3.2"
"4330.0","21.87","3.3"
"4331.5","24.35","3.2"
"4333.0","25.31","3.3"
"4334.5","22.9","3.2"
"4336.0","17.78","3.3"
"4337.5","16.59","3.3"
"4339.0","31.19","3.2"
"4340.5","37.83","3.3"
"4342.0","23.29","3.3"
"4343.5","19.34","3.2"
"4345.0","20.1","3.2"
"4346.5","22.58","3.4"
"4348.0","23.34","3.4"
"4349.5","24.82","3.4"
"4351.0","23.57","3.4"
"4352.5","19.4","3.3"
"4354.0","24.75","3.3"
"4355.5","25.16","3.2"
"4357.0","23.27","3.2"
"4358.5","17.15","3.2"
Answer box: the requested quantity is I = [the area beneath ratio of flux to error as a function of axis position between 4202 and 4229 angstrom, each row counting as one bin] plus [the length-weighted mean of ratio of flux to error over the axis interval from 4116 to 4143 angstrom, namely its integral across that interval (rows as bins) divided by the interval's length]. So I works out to 215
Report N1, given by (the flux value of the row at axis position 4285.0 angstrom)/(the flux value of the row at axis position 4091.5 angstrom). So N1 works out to 0.91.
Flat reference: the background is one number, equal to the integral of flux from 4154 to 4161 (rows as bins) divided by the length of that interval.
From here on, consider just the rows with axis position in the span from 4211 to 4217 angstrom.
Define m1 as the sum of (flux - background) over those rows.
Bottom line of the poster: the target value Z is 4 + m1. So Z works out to 9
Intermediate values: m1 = 5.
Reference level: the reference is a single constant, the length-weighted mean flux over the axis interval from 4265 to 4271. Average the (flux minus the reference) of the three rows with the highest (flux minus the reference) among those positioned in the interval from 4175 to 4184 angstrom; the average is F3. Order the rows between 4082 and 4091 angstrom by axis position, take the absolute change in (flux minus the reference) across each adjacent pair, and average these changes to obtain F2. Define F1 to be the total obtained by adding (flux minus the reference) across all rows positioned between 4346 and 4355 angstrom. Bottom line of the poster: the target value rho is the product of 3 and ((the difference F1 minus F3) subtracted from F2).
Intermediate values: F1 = 1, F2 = 4.8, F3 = 2.3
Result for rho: 17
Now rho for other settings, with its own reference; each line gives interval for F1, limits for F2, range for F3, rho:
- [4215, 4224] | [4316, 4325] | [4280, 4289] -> -96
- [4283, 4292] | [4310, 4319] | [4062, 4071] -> -36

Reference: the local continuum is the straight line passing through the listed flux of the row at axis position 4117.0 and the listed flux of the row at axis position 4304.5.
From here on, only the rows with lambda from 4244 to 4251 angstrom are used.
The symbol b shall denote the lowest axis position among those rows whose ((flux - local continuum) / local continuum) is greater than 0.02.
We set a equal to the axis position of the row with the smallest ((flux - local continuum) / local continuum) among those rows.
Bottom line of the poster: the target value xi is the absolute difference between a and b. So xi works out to 1.5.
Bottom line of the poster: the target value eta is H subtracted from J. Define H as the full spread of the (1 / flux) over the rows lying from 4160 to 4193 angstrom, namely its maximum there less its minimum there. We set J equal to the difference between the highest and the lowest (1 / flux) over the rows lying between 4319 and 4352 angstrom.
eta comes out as 0.016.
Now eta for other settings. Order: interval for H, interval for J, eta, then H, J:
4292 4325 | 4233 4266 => -0.002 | 0.0212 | 0.019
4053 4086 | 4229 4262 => -0.005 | 0.0241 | 0.019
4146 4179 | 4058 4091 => 0.006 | 0.0186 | 0.024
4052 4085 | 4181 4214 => -0.008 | 0.0241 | 0.016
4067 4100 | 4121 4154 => -0.010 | 0.0255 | 0.016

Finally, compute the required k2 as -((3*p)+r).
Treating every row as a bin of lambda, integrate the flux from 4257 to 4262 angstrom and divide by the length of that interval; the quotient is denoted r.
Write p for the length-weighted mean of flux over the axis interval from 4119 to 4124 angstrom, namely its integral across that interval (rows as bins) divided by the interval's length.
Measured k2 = -99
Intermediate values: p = 24.8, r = 24.6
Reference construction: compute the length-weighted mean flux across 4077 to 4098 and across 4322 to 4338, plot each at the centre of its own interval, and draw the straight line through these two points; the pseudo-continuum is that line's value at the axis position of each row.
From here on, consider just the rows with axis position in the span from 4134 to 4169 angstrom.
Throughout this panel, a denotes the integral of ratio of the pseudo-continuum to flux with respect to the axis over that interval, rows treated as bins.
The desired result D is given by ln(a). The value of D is 3.46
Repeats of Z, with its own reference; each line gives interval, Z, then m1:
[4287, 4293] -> -1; -5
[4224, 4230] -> 4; 0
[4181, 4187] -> -1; -5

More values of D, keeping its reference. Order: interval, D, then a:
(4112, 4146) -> 3.48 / 32.4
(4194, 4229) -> 3.41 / 30.4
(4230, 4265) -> 3.43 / 30.9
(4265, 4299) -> 3.40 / 29.9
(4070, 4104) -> 3.55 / 34.7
